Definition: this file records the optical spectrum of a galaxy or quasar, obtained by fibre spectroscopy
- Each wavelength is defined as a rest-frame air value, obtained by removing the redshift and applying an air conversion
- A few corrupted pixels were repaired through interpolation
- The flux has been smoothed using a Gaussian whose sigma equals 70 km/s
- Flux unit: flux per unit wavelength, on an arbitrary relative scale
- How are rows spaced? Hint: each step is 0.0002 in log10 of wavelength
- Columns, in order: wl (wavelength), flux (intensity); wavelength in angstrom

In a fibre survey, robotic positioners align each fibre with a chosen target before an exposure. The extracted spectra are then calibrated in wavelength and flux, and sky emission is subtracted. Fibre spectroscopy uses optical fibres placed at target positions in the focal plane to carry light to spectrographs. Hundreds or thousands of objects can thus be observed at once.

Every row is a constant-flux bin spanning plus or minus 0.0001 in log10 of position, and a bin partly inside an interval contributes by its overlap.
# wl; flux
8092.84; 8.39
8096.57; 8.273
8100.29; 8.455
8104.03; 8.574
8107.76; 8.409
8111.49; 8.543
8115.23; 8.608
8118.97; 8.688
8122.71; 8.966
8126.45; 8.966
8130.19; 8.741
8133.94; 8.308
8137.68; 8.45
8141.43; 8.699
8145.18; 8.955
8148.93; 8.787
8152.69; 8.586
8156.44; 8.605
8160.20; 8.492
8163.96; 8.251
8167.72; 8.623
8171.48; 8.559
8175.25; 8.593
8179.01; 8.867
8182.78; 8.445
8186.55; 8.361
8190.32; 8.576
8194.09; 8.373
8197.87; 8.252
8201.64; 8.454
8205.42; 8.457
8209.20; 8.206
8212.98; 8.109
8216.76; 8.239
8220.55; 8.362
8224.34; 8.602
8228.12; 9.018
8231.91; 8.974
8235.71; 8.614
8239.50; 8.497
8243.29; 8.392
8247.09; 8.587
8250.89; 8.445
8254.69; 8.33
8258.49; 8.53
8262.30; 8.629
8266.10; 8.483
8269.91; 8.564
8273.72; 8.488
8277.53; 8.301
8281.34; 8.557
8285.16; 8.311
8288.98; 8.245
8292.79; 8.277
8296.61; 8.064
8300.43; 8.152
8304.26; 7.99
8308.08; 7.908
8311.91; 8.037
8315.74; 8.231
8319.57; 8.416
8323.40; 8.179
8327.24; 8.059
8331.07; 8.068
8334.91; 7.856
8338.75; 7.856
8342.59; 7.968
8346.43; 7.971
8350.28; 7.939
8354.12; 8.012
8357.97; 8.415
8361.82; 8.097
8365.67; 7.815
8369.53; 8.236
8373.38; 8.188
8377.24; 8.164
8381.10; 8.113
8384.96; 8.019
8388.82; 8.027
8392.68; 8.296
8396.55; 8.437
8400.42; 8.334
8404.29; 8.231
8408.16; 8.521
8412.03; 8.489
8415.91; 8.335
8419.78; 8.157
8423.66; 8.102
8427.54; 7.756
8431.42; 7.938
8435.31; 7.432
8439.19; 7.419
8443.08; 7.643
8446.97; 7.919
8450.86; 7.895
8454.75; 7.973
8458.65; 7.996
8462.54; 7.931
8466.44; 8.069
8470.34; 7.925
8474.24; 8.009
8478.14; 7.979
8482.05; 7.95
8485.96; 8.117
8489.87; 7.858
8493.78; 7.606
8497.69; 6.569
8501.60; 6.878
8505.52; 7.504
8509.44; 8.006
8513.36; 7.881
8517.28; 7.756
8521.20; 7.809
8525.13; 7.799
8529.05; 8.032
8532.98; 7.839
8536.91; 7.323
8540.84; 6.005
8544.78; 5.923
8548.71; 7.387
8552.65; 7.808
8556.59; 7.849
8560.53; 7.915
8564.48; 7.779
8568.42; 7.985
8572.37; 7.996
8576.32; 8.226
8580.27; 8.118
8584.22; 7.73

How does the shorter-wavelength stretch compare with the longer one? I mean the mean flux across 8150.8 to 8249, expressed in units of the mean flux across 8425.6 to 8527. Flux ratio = 1.10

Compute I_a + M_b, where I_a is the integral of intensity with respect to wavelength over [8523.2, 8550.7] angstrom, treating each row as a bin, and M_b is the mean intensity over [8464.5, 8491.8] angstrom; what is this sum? 206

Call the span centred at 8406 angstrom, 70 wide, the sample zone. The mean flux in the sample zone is 8.1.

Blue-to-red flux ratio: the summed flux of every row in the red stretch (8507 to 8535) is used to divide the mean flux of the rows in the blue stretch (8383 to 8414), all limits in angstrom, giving 0.15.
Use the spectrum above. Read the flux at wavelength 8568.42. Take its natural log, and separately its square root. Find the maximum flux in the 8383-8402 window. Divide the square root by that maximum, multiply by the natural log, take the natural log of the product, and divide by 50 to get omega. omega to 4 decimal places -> -0.0073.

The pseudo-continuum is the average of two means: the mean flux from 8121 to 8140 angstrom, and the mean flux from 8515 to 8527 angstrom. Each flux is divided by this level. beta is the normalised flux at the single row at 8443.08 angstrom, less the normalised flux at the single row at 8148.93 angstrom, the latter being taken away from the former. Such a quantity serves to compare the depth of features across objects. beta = -0.14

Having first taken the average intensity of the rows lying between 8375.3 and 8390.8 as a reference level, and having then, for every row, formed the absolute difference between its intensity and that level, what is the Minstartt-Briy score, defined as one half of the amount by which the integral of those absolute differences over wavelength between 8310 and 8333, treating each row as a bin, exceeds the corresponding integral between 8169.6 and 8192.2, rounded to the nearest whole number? -4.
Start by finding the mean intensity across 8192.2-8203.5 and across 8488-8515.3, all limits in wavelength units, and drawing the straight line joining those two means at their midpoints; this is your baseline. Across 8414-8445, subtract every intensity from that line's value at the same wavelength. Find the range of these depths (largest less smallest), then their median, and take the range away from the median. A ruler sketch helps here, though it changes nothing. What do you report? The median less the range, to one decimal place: -1.0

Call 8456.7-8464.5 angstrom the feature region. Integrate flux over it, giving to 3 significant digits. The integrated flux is 62.1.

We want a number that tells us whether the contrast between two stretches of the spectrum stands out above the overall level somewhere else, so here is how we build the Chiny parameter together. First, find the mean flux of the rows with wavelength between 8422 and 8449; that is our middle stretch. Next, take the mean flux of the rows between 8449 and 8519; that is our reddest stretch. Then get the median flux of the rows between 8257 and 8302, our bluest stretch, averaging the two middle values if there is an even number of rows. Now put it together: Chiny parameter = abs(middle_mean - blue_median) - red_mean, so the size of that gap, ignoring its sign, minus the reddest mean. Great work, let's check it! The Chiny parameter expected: -7.12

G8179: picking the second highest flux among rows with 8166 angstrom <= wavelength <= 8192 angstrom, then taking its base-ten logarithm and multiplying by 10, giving 9.36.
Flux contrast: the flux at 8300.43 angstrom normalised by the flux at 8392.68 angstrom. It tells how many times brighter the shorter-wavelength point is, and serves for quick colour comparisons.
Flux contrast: 0.98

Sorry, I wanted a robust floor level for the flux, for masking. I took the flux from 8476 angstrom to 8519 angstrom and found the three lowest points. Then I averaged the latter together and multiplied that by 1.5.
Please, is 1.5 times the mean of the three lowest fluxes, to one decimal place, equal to 10.5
